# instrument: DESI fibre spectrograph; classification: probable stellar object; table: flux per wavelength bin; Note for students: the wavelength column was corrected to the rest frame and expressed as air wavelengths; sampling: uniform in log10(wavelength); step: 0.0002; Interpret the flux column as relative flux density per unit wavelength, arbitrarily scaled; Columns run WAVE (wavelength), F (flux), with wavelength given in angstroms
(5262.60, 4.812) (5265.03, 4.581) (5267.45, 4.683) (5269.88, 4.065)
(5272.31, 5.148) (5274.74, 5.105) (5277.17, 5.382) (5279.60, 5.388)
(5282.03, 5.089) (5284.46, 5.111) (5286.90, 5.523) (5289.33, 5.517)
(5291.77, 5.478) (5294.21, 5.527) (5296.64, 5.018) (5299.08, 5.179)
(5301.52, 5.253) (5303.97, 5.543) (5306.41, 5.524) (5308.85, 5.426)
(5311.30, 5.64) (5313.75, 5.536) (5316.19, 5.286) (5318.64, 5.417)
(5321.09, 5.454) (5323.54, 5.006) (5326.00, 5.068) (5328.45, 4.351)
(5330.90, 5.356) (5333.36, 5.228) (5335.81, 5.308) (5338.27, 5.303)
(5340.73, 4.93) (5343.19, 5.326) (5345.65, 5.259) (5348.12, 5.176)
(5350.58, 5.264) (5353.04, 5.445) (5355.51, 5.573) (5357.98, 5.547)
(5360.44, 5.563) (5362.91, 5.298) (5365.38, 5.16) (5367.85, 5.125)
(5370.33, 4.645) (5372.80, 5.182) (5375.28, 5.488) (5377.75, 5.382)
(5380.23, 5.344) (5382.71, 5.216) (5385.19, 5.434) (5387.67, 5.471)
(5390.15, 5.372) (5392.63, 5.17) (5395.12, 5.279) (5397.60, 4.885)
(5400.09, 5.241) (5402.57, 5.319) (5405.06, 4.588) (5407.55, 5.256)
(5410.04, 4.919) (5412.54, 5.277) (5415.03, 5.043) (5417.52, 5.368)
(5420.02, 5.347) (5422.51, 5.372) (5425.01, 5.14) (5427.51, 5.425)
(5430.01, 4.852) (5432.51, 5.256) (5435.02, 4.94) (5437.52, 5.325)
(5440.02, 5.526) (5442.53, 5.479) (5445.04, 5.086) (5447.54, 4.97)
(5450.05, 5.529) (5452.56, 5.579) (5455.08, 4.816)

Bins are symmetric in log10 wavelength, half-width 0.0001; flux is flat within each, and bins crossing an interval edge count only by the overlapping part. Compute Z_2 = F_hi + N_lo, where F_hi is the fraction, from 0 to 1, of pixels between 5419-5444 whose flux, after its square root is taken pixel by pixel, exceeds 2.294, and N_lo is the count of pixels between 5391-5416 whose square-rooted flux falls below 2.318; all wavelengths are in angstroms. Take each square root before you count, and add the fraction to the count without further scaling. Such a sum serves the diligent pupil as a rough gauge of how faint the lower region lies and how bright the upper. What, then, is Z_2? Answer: 11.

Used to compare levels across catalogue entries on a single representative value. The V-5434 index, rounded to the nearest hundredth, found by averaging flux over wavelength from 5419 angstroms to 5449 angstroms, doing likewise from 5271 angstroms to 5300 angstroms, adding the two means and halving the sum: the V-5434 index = 5.26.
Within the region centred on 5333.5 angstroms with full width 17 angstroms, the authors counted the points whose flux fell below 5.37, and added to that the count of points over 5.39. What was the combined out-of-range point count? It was 7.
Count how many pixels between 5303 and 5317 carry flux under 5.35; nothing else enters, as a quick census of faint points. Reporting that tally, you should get 1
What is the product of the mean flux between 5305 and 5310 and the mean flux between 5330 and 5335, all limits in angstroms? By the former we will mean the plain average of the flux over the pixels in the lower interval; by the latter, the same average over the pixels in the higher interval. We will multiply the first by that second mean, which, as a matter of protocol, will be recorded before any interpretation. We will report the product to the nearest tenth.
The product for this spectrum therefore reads 29.0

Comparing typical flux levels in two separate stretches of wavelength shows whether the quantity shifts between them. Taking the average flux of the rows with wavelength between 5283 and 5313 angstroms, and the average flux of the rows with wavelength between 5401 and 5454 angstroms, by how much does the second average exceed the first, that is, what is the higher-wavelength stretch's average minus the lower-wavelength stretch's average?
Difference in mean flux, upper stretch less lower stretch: -0.18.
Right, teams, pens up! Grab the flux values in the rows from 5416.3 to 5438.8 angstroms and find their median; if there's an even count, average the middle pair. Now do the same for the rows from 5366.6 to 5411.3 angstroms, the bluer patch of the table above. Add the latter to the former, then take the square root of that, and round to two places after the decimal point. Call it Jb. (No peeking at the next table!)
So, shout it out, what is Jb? 3.25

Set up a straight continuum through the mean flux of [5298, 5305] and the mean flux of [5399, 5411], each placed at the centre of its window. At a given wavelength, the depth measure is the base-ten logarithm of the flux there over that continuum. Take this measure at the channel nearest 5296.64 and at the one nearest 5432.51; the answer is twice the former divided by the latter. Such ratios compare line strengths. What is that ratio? -2.4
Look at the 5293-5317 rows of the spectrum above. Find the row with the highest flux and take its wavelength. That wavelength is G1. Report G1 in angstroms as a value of 5311.30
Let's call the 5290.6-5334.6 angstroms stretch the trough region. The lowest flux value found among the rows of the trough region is 4.351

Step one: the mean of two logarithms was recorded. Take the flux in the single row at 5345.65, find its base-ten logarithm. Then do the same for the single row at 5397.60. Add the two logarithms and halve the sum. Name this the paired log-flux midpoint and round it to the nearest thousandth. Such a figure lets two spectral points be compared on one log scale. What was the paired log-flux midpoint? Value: 0.705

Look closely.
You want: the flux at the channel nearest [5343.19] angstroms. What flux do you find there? 5.326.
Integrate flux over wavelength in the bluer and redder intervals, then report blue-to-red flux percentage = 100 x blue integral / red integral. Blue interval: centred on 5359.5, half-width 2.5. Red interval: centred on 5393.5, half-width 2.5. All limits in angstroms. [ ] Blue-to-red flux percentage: 106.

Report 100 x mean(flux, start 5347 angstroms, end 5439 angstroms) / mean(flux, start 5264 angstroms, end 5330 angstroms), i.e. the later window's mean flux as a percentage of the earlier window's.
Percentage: 101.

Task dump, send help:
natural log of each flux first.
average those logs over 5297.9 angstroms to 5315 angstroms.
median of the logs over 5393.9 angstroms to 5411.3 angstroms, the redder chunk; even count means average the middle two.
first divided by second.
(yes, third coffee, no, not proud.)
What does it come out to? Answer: 1.02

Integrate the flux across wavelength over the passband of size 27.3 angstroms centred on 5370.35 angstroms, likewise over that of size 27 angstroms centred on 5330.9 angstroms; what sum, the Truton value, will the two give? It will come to 283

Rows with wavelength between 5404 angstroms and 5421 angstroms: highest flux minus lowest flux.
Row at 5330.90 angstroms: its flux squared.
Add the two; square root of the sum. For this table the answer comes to 5.43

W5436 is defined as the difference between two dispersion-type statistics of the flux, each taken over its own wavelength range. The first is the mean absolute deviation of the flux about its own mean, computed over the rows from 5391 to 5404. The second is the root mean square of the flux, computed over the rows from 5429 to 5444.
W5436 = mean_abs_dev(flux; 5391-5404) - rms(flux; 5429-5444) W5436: -5.11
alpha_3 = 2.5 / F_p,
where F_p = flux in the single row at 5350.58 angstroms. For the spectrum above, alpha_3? 0.475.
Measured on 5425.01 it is 0.486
